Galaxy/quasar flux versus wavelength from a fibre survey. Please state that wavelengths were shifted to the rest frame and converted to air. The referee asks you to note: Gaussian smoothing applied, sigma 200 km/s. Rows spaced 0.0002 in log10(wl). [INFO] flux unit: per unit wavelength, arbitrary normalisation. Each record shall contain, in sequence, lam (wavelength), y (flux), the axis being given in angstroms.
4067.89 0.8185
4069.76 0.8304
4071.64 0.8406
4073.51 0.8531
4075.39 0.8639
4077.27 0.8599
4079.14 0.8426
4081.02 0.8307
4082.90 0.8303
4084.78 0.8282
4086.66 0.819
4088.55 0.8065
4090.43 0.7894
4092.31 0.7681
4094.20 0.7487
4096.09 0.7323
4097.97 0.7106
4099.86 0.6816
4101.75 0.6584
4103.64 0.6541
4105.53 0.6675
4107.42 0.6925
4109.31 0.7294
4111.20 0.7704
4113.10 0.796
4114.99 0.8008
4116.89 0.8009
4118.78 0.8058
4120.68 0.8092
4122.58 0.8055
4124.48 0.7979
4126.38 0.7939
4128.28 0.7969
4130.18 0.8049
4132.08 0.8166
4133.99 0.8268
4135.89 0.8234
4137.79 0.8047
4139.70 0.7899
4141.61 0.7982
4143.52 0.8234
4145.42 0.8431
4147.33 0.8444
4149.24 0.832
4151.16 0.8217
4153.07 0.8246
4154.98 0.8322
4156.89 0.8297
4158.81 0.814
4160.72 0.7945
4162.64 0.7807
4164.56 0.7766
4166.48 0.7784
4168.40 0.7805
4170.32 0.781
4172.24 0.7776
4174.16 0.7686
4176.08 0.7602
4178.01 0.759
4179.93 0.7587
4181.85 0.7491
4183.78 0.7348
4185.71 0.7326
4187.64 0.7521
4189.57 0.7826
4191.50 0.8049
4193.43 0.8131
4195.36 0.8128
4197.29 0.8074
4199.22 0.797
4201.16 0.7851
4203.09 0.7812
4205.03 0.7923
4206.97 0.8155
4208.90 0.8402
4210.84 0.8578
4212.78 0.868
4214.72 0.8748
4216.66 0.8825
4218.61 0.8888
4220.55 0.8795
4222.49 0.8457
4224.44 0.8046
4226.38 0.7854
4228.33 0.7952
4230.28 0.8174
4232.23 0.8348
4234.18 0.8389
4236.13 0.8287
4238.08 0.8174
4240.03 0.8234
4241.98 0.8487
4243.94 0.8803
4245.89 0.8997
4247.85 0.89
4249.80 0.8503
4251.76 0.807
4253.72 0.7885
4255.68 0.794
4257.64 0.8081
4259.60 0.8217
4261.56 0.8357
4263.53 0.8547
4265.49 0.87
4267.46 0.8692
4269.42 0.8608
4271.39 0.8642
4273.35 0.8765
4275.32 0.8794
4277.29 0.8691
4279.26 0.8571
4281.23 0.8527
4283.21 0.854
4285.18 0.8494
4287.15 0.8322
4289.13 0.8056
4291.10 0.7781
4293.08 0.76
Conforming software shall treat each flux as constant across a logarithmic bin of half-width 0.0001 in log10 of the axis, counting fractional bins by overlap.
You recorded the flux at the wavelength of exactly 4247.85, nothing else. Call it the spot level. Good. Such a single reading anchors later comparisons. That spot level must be 0.89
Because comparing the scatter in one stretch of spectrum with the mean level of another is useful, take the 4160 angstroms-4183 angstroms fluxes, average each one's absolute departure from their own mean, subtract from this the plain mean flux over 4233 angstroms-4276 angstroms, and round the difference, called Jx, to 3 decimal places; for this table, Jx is -0.835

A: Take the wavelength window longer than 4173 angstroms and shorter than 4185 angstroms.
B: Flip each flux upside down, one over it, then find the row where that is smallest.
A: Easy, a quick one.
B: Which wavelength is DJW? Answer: 4174.16 angstroms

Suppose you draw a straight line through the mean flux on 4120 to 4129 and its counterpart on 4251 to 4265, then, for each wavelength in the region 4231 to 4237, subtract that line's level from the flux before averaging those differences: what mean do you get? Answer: 0.02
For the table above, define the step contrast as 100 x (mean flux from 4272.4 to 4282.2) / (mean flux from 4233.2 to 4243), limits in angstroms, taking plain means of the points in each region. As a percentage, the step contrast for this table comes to 104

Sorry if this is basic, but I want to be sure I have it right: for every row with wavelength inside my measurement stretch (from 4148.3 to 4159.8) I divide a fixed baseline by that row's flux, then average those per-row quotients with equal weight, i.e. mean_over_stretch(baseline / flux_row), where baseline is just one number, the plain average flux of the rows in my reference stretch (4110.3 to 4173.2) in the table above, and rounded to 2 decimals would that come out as 0.98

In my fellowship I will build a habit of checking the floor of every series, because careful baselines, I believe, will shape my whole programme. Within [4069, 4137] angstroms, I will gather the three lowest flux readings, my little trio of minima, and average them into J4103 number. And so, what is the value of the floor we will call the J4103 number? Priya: 0.660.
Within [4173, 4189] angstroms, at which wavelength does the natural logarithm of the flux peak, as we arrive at 4174.16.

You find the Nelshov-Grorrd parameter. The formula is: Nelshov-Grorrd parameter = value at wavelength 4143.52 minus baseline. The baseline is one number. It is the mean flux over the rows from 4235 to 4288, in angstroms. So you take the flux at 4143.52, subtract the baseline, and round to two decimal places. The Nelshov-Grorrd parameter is -0.02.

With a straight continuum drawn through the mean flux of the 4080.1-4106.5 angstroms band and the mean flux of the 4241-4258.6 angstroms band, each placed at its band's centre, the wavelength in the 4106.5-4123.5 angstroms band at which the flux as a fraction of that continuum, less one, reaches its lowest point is 4107.42 angstroms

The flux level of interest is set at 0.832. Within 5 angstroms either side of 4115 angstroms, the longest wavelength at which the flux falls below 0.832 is 4118.78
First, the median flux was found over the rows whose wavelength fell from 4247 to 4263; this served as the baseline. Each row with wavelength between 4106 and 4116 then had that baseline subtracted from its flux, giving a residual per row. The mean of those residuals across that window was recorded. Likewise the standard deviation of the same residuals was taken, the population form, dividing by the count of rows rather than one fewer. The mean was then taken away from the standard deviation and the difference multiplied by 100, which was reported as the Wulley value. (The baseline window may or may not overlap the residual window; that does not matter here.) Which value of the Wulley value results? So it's 10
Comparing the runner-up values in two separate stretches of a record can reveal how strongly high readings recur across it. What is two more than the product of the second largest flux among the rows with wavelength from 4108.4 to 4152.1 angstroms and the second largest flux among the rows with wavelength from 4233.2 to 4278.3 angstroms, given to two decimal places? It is 2.75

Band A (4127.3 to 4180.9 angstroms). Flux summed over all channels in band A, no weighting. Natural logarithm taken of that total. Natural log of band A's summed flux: 3.1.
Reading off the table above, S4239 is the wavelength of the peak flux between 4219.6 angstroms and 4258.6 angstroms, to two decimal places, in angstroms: 4245.89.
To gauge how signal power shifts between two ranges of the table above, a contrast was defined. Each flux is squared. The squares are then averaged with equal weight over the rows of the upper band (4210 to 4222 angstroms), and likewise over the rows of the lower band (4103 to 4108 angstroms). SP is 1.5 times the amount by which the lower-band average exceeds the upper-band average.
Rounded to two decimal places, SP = -0.47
